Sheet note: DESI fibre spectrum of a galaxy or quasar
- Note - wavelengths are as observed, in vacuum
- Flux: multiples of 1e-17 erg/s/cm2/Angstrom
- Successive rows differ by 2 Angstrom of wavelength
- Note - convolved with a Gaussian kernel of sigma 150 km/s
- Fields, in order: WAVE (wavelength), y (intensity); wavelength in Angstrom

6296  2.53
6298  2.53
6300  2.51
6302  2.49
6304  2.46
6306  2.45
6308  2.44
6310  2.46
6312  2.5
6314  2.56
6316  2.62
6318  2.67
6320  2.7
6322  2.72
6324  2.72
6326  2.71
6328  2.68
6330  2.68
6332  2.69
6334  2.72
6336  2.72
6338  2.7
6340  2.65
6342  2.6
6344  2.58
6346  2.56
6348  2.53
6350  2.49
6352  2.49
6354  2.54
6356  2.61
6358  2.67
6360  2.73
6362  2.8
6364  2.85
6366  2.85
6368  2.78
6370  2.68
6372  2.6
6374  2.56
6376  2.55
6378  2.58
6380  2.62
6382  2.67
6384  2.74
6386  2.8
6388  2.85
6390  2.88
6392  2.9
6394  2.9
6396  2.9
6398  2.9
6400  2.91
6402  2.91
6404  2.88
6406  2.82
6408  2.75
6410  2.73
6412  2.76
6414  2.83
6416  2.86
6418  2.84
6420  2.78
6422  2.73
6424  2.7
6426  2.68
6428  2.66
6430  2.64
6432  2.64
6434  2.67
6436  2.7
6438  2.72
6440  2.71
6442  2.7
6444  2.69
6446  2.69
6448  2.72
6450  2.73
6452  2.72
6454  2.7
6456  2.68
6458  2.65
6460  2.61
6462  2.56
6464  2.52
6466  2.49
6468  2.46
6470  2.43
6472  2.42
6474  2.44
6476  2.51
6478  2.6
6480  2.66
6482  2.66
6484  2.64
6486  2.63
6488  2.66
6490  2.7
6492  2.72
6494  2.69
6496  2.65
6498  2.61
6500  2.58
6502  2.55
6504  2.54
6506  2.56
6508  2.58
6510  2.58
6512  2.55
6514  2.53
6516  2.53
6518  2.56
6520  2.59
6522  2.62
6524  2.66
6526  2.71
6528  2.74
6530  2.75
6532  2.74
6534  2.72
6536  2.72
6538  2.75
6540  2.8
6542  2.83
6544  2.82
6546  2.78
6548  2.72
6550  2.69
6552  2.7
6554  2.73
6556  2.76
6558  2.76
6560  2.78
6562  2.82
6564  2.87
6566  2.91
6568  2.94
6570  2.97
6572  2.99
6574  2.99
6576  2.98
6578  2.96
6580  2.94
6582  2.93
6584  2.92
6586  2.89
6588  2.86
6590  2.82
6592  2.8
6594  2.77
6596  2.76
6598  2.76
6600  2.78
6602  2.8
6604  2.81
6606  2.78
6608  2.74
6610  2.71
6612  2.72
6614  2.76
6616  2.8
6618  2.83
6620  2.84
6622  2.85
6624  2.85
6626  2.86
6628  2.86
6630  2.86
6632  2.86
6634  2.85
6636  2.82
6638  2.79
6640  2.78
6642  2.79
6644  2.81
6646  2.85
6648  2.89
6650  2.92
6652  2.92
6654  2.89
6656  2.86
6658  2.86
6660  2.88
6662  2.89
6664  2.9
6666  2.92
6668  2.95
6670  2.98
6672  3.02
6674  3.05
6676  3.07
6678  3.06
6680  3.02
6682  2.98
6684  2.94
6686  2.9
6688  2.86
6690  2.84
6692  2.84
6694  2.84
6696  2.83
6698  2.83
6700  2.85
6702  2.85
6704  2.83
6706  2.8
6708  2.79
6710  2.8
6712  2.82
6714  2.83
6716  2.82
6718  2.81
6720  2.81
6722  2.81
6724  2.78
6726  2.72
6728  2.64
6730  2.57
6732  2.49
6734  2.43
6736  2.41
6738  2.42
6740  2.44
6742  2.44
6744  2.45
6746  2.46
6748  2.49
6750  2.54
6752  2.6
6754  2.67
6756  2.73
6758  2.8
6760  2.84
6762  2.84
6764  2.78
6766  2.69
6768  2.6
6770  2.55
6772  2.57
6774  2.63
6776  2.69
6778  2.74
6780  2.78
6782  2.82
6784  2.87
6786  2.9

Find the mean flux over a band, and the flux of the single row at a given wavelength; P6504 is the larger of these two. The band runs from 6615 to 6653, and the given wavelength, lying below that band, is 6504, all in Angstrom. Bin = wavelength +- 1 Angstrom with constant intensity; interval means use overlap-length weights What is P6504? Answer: 2.84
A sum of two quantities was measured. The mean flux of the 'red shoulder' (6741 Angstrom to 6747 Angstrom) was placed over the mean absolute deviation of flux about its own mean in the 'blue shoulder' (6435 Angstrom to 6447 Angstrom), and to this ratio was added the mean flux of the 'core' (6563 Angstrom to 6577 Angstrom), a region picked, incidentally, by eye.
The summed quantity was 279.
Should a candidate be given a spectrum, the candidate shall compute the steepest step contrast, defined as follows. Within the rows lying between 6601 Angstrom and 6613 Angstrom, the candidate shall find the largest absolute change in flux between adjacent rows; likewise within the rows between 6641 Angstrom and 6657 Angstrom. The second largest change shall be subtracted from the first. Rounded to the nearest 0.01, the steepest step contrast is 0.00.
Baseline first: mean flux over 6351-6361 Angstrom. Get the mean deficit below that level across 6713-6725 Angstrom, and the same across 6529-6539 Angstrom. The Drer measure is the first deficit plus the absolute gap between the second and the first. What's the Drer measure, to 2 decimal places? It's -0.13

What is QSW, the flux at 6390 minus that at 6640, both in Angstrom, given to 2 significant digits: 0.10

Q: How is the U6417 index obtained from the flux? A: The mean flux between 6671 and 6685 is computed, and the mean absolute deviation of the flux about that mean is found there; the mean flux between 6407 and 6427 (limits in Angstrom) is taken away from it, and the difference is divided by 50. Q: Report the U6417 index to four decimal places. -0.0546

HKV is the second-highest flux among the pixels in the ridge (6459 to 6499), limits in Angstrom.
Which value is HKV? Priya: 2.7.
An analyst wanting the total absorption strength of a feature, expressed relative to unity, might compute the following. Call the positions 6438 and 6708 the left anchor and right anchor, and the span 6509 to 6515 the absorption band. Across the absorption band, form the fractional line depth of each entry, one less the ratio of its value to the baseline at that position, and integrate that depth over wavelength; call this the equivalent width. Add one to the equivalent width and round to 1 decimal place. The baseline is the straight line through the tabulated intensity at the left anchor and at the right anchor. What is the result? 1.4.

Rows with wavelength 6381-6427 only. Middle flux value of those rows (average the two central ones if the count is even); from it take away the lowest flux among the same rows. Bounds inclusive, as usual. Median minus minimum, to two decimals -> 0.16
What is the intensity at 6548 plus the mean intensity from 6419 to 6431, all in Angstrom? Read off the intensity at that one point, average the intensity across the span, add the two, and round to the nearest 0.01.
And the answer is 5.42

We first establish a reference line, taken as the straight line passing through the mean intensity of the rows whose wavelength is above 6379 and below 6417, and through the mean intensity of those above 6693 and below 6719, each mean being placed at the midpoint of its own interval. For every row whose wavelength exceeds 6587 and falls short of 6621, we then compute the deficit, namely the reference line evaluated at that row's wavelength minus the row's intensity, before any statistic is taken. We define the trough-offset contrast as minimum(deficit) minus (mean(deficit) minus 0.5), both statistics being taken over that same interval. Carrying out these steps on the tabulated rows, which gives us 0.42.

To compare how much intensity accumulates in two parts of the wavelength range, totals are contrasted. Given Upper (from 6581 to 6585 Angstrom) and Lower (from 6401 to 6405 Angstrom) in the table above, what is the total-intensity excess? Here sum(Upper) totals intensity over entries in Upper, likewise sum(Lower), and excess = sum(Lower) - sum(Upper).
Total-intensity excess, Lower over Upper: -0.1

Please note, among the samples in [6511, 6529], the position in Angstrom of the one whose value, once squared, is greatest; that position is 6528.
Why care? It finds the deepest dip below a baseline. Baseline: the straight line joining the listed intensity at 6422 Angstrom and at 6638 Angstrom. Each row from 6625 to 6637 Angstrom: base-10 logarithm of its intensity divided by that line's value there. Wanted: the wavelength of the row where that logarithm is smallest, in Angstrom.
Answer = 6636 Angstrom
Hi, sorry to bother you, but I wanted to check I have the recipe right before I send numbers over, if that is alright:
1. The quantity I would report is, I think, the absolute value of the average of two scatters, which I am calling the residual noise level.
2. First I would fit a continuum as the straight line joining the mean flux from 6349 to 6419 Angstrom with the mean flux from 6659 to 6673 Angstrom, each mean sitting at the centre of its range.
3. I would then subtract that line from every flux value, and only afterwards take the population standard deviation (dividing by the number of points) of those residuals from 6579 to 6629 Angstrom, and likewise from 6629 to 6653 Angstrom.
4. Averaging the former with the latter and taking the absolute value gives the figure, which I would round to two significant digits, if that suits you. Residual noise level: 0.055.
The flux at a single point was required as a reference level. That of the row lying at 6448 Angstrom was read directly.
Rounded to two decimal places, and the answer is 2.72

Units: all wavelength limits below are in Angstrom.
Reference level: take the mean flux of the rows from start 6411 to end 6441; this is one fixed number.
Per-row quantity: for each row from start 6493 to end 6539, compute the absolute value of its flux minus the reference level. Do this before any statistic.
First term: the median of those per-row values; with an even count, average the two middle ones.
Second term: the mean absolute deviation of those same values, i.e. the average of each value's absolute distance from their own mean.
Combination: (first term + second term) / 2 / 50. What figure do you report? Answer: 0.0018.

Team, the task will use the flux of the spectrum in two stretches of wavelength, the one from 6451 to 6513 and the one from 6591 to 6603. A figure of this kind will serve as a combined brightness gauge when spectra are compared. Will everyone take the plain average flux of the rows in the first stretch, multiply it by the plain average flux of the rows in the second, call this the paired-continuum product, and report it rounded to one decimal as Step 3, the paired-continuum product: 7.2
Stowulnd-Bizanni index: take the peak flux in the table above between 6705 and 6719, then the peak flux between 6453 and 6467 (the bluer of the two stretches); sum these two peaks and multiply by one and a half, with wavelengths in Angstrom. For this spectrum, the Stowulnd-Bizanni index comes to 8.3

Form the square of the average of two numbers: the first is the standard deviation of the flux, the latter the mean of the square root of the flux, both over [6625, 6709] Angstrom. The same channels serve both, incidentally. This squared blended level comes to 0.79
